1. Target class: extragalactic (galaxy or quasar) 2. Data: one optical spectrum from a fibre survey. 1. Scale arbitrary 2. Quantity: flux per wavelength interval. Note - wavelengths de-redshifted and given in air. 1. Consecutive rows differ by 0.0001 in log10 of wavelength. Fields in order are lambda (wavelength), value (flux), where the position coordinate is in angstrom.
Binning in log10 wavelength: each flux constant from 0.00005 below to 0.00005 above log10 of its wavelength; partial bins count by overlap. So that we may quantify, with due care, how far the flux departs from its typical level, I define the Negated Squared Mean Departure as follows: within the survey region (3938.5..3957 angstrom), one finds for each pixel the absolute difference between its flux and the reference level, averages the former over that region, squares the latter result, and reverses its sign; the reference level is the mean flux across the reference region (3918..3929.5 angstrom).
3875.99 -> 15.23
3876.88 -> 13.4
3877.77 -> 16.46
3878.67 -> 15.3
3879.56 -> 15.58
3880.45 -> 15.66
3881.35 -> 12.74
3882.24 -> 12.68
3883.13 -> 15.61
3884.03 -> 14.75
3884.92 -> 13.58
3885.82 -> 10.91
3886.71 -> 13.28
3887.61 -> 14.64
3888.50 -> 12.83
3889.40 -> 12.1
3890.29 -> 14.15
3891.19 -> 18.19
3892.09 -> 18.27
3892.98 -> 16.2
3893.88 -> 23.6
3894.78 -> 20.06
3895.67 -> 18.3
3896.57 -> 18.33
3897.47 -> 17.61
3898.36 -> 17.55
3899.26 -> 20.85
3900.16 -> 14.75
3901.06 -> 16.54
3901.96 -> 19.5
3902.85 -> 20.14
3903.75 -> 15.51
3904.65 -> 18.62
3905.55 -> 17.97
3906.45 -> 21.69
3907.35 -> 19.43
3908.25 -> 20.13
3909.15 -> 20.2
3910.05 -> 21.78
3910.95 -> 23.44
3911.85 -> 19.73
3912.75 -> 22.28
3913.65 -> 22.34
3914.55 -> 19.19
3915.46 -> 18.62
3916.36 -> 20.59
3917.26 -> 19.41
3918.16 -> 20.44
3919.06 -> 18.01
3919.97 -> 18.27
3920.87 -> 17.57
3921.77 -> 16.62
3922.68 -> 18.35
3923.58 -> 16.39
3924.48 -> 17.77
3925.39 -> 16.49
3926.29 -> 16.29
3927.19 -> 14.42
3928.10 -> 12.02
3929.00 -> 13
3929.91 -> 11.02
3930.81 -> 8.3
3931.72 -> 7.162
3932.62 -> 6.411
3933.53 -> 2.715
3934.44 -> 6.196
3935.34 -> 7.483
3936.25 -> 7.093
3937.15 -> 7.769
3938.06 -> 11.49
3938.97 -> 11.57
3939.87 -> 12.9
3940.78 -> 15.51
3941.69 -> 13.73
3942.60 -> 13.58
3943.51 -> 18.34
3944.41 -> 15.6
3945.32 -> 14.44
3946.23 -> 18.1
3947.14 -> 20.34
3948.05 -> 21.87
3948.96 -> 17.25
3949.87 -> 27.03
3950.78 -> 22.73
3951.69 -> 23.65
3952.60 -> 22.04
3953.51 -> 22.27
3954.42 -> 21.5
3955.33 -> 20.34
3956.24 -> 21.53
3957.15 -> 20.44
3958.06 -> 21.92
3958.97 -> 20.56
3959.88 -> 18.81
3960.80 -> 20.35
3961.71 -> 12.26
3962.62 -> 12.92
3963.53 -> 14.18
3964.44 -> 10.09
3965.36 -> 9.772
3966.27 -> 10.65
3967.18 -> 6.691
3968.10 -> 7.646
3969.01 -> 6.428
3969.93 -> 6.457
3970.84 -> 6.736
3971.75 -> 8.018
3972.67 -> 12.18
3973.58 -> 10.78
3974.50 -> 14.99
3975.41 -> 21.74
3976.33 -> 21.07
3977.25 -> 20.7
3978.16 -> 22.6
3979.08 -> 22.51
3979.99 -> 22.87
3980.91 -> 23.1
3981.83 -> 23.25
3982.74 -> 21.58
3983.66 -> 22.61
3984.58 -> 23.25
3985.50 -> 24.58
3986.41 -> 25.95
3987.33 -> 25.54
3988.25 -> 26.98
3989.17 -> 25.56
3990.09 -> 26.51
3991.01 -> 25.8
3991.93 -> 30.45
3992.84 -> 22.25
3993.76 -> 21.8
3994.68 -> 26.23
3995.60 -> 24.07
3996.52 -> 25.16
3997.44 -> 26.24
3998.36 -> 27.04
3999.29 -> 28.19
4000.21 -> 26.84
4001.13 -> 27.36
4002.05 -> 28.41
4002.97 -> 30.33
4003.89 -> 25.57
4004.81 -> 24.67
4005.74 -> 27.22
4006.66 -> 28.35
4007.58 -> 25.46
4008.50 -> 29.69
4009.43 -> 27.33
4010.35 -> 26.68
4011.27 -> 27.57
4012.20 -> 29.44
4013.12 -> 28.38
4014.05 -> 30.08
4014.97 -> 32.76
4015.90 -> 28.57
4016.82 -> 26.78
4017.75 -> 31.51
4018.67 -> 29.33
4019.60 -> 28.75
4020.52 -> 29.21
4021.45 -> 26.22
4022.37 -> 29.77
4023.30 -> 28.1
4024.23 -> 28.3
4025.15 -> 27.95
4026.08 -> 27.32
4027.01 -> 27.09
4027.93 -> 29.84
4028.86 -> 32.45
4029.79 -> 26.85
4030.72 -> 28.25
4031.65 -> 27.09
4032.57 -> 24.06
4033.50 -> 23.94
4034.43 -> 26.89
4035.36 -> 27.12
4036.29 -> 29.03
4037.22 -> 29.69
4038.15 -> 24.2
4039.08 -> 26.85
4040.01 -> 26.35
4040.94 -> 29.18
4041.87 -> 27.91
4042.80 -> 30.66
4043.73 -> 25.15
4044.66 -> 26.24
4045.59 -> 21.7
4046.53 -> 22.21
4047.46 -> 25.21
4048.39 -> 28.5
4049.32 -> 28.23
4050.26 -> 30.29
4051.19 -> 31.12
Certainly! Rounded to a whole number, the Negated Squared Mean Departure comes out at -16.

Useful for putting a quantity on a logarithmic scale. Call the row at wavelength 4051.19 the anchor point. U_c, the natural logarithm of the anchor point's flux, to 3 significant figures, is 3.44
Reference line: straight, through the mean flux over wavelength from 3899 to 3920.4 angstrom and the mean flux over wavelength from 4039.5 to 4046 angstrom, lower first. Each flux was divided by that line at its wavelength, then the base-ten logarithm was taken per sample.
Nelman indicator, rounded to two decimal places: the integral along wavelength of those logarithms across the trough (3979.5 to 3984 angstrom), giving -0.07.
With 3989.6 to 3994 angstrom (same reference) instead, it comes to 0.10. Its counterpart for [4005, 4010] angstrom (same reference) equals 0.21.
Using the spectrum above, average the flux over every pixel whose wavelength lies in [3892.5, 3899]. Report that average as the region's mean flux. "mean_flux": 19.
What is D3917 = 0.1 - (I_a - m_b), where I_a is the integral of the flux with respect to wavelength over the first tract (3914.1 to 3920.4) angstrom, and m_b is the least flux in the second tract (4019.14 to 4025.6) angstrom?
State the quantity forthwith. -95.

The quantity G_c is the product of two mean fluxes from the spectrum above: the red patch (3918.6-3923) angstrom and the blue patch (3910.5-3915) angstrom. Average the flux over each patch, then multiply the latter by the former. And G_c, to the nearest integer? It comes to 380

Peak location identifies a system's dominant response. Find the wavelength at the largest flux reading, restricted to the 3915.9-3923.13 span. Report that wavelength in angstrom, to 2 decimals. 3916.36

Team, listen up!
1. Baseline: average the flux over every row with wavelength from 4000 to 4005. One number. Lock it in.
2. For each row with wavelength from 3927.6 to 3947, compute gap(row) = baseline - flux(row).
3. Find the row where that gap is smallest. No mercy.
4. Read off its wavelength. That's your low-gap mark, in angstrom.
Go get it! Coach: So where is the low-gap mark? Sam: 3943.51 angstrom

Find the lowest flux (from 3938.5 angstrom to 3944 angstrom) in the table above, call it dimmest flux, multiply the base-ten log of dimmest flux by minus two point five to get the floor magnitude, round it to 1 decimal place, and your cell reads -2.7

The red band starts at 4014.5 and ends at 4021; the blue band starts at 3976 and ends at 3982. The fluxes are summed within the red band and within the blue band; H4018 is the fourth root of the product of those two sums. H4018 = 13.4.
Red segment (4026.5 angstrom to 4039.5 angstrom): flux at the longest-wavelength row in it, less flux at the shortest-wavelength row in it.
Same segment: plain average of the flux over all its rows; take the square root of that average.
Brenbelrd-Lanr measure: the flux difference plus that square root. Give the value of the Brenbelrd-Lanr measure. 5.0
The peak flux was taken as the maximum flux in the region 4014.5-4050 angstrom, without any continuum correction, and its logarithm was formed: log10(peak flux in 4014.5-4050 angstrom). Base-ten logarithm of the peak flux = 1.52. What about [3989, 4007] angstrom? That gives 1.48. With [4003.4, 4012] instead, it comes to 1.47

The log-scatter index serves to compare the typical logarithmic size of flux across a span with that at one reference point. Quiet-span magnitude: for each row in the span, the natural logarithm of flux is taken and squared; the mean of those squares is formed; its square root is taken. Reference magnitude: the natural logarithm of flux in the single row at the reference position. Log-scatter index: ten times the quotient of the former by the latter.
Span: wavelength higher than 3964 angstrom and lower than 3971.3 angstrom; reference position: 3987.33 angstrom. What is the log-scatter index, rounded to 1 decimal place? 6.4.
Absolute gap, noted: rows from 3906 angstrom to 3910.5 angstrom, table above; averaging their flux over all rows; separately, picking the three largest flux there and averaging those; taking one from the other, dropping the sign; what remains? 0.58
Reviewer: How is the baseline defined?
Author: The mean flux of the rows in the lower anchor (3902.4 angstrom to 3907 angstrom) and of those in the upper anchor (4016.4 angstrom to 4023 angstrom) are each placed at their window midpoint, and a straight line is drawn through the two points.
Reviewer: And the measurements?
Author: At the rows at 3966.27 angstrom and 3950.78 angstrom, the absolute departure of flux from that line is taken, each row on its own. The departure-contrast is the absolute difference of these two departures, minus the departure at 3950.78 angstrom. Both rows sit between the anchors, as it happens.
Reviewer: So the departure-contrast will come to 13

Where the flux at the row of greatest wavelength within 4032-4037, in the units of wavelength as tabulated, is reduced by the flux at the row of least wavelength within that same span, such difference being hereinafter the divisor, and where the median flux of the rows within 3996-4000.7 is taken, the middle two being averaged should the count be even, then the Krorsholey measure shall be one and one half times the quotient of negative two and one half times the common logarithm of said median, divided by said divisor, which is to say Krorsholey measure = -1.1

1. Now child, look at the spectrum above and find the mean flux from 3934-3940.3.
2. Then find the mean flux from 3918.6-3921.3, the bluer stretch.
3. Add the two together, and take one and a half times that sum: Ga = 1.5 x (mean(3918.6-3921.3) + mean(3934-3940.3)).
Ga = 41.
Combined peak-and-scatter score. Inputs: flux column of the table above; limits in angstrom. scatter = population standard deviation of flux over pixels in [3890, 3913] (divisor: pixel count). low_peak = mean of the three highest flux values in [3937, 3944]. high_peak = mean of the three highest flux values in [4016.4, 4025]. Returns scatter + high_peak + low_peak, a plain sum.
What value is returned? 48.5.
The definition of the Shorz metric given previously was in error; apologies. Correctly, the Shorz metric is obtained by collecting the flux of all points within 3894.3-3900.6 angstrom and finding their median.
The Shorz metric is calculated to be 18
